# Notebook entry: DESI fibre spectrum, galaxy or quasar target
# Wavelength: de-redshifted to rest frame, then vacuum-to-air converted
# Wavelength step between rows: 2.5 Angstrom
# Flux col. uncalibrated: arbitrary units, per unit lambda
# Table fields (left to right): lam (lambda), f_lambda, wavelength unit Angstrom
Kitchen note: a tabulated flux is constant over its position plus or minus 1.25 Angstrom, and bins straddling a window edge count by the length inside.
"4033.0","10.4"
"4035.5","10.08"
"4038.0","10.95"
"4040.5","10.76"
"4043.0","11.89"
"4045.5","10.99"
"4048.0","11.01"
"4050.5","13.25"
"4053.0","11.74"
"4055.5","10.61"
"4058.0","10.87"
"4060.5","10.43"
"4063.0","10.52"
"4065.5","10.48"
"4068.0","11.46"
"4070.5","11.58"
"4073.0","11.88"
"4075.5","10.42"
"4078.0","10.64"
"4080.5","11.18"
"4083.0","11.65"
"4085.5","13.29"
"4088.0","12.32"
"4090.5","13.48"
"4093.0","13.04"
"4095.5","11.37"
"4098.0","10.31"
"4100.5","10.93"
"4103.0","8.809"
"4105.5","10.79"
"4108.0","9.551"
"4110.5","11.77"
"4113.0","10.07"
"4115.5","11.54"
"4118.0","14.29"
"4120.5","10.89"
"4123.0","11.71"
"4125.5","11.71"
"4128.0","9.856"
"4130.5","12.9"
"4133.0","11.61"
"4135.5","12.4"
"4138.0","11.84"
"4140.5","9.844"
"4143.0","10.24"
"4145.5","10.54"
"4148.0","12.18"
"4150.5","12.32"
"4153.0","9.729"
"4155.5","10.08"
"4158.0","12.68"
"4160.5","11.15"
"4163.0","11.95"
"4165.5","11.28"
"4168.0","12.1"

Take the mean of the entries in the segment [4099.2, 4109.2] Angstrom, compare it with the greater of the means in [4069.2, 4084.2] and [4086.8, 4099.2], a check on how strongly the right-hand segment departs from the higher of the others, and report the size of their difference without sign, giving 2.1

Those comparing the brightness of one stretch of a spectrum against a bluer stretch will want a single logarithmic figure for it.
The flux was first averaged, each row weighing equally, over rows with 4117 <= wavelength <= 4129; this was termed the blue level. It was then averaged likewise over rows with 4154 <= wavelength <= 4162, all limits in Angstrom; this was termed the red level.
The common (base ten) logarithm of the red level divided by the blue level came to -0.015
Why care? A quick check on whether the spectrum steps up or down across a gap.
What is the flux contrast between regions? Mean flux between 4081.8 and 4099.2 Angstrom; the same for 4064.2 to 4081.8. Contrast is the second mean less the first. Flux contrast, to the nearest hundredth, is -1.12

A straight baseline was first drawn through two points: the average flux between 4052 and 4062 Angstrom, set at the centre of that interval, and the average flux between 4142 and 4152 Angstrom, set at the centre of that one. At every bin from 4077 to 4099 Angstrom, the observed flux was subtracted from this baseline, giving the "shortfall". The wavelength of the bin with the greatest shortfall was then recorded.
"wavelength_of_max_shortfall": 4098.0 Angstrom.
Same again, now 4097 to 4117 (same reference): 4103.0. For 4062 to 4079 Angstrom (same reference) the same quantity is 4075.5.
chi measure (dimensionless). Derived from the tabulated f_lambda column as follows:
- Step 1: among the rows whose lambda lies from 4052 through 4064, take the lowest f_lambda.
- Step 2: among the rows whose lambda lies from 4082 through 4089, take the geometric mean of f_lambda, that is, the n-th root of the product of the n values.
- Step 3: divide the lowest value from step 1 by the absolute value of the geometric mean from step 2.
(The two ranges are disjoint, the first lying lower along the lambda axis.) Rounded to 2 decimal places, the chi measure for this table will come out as 0.84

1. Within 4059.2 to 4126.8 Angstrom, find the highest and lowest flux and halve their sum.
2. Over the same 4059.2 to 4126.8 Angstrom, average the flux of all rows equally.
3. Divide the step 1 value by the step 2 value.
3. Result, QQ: 1.019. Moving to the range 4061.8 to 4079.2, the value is 1.014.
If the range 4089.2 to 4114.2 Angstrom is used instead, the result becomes 1.012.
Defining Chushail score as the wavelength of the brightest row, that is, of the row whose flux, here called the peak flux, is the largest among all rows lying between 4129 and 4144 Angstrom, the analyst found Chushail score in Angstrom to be 4130.5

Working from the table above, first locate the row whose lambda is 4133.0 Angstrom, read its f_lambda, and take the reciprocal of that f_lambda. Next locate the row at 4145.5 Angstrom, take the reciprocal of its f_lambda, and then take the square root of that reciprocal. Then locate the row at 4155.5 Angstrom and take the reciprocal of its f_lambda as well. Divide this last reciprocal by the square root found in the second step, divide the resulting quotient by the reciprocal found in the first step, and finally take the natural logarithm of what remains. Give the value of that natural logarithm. 1.32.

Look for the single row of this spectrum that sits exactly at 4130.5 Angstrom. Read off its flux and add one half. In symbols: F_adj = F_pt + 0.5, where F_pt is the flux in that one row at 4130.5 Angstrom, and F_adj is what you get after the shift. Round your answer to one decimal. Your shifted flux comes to 13.4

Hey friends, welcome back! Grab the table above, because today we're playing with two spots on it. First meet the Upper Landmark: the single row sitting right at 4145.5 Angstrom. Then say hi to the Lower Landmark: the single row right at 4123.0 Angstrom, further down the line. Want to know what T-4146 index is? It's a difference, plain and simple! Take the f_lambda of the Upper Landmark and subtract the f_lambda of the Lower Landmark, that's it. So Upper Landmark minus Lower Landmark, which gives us -1.2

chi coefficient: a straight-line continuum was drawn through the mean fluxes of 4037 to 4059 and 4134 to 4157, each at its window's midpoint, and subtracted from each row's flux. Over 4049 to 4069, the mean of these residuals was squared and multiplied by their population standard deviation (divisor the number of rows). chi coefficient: 0.02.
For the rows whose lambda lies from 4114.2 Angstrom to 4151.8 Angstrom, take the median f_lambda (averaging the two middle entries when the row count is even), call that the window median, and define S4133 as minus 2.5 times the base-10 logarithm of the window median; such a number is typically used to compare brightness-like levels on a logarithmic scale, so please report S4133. -2.67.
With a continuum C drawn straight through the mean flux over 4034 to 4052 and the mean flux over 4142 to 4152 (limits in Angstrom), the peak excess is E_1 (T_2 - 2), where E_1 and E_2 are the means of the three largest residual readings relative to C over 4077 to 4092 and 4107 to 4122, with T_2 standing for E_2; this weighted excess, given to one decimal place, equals -1.3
